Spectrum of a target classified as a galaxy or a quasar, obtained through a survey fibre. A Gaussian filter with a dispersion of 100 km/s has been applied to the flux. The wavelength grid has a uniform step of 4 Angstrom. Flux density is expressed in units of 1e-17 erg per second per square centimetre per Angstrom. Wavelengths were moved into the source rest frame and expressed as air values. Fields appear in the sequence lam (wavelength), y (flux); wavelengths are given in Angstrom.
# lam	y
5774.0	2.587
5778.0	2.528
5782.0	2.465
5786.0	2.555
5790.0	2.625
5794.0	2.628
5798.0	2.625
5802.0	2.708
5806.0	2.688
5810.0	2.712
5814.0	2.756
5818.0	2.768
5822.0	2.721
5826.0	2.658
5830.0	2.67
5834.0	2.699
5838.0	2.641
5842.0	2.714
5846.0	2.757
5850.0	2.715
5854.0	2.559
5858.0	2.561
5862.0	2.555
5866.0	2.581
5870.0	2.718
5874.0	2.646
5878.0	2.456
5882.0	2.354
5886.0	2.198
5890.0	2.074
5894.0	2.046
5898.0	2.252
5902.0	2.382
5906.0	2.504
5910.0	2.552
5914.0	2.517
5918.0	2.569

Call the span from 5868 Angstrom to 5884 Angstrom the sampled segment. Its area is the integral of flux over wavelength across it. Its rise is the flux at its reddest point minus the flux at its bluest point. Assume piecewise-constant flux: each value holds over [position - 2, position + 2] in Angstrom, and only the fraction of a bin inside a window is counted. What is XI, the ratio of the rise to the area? -0.0089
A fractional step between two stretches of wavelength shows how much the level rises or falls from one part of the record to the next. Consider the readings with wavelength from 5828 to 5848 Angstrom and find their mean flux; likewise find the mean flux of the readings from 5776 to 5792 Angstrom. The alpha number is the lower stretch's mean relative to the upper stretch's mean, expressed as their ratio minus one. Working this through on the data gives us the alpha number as -0.057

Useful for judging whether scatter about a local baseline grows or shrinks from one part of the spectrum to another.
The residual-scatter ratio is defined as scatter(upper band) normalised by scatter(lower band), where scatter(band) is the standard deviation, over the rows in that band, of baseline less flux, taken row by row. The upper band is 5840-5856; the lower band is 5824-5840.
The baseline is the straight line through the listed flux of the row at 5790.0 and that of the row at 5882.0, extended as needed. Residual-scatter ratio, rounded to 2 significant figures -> 2.8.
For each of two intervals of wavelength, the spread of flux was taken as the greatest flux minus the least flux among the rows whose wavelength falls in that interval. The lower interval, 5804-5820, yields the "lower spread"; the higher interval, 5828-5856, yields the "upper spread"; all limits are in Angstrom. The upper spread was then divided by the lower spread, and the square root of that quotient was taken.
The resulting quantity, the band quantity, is 1.6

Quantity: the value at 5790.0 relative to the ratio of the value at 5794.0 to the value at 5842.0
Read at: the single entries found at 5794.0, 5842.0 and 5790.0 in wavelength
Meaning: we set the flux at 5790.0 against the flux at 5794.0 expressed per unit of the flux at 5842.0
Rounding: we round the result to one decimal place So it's 2.7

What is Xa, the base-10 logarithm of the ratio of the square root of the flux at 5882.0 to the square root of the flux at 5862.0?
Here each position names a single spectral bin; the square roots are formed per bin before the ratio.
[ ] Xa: -0.018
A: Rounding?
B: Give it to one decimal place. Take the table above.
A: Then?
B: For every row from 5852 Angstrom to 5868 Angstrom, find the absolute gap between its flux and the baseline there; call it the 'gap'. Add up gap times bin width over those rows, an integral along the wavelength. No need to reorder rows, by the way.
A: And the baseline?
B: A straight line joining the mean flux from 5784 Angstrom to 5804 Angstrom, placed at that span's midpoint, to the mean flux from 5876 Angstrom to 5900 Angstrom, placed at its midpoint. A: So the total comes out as 3.4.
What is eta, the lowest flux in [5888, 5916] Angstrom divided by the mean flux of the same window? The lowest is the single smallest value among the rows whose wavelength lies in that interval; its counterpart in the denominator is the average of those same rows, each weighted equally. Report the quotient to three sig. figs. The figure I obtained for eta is 0.877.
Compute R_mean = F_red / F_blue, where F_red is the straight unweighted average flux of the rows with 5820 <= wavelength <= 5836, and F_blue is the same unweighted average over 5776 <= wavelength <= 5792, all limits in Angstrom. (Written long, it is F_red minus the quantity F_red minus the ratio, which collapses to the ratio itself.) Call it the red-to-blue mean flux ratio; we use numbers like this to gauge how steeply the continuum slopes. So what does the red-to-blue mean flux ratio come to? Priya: 1.06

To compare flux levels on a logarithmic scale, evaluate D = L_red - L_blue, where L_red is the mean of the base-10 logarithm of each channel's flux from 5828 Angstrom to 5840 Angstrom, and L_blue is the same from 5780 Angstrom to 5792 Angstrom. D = 0.020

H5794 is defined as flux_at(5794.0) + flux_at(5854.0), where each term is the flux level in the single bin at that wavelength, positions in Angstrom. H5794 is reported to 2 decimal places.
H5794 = 5.19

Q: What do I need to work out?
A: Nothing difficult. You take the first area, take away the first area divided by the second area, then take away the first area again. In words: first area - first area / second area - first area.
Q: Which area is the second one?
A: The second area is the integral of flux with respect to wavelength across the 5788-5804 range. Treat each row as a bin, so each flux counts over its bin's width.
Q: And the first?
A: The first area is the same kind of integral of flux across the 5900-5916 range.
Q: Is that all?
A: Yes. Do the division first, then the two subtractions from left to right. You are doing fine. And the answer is -0.94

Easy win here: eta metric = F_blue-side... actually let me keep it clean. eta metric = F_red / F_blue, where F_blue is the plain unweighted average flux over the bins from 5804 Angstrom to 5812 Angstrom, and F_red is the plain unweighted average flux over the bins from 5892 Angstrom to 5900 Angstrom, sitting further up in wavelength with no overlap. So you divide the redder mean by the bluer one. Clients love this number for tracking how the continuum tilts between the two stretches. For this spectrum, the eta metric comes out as 0.80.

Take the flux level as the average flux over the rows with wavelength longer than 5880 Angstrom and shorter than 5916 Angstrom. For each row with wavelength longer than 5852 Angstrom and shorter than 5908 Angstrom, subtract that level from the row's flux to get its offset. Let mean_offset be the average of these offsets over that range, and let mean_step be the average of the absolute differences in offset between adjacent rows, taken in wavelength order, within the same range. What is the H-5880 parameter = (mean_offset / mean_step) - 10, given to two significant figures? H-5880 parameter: -9.0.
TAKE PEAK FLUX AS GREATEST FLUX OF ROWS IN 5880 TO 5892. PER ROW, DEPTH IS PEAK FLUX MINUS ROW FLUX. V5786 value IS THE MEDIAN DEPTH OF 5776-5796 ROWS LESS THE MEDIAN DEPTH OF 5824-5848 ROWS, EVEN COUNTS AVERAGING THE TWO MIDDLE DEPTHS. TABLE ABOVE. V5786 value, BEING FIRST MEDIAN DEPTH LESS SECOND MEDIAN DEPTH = 0.1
